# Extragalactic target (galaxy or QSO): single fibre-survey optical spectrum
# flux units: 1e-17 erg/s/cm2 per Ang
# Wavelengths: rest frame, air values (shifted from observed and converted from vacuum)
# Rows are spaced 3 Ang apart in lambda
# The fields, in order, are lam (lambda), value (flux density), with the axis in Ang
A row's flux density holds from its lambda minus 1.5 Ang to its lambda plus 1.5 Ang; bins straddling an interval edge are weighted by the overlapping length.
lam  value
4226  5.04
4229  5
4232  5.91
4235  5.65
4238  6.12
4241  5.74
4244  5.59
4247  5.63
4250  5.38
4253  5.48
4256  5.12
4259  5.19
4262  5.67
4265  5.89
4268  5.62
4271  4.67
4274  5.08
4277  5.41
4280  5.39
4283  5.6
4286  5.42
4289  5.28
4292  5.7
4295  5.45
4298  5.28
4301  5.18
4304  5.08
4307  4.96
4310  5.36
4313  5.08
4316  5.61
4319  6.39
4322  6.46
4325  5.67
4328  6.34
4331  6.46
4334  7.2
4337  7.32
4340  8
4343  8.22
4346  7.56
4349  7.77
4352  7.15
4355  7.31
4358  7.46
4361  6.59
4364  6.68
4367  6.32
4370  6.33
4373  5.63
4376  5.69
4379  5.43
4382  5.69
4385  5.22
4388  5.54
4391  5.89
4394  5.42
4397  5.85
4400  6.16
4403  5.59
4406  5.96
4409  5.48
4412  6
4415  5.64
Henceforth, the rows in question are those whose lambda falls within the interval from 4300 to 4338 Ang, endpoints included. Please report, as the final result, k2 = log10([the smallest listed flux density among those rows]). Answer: 0.695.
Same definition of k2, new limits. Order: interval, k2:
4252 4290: 0.669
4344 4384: 0.735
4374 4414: 0.718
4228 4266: 0.699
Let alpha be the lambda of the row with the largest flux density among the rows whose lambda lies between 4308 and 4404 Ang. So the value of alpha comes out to 4343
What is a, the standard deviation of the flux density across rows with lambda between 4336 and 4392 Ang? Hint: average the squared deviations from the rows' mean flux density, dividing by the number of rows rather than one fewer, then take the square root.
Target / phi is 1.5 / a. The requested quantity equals 1.6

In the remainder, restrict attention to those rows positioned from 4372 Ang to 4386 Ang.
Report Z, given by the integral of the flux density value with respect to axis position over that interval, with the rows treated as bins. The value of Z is 78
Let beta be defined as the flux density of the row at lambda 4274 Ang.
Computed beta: 5.08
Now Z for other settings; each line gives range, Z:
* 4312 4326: 82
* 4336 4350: 109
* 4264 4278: 74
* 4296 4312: 83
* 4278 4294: 88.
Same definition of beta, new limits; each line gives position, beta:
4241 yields 5.74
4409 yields 5.48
